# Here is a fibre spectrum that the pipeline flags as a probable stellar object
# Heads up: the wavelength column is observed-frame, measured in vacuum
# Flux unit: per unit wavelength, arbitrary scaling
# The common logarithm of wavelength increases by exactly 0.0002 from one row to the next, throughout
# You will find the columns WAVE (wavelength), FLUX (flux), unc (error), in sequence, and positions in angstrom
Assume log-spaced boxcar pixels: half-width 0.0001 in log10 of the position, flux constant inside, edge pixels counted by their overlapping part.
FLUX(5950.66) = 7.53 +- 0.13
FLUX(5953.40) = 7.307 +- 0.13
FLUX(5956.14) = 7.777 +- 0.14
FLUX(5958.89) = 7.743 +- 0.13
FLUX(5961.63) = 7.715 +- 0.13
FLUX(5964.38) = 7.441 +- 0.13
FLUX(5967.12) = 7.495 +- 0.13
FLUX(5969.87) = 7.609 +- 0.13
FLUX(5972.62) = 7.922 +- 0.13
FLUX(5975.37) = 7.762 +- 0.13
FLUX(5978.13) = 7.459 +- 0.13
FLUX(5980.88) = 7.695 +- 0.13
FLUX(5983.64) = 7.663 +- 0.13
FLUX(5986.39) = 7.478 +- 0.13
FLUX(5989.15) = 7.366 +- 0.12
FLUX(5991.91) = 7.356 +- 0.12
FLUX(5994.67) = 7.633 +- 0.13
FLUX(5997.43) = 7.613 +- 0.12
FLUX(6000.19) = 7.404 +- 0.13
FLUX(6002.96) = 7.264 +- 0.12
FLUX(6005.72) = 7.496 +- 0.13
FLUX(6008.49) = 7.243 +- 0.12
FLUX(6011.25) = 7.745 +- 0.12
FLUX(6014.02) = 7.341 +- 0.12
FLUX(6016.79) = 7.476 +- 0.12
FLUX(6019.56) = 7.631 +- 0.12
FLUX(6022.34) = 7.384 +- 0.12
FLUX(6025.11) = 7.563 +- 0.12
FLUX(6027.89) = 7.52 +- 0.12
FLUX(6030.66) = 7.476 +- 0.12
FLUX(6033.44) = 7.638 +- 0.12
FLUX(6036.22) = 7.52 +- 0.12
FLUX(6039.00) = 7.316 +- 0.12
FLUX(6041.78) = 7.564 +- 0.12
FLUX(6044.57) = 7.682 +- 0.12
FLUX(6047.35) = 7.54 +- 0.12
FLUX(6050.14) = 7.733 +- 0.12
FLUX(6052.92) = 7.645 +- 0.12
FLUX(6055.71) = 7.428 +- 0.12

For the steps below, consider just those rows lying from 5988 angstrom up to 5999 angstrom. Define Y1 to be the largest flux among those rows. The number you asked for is 7.633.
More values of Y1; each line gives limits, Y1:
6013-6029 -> 7.631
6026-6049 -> 7.682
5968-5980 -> 7.922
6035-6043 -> 7.564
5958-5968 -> 7.743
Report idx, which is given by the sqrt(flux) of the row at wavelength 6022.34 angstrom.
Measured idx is 2.72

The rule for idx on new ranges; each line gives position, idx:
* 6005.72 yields 2.74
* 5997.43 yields 2.76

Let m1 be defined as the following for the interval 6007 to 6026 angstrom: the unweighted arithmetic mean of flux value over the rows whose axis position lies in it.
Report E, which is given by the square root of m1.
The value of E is 2.74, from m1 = 7.48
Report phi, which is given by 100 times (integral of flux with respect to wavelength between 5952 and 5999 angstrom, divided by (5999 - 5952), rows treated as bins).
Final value 759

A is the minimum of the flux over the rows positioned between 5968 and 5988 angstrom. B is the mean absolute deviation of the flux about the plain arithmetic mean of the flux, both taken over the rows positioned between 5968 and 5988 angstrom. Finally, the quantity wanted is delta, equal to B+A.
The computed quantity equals 7.58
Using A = 7.459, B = 0.12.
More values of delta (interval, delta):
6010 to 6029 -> 7.45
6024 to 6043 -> 7.38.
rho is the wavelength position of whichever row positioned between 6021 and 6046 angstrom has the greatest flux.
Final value 6044.57 angstrom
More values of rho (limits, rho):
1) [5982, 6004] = 5983.64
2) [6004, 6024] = 6011.25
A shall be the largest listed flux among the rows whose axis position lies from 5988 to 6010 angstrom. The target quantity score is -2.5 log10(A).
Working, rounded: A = 7.633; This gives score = -2.21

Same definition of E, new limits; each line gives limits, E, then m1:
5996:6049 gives 2.74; 7.50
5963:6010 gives 2.74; 7.52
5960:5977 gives 2.77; 7.66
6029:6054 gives 2.75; 7.57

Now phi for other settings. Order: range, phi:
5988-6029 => 747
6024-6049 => 754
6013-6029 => 749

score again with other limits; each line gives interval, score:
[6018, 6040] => -2.21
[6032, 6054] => -2.22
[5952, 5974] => -2.25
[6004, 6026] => -2.22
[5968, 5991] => -2.25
